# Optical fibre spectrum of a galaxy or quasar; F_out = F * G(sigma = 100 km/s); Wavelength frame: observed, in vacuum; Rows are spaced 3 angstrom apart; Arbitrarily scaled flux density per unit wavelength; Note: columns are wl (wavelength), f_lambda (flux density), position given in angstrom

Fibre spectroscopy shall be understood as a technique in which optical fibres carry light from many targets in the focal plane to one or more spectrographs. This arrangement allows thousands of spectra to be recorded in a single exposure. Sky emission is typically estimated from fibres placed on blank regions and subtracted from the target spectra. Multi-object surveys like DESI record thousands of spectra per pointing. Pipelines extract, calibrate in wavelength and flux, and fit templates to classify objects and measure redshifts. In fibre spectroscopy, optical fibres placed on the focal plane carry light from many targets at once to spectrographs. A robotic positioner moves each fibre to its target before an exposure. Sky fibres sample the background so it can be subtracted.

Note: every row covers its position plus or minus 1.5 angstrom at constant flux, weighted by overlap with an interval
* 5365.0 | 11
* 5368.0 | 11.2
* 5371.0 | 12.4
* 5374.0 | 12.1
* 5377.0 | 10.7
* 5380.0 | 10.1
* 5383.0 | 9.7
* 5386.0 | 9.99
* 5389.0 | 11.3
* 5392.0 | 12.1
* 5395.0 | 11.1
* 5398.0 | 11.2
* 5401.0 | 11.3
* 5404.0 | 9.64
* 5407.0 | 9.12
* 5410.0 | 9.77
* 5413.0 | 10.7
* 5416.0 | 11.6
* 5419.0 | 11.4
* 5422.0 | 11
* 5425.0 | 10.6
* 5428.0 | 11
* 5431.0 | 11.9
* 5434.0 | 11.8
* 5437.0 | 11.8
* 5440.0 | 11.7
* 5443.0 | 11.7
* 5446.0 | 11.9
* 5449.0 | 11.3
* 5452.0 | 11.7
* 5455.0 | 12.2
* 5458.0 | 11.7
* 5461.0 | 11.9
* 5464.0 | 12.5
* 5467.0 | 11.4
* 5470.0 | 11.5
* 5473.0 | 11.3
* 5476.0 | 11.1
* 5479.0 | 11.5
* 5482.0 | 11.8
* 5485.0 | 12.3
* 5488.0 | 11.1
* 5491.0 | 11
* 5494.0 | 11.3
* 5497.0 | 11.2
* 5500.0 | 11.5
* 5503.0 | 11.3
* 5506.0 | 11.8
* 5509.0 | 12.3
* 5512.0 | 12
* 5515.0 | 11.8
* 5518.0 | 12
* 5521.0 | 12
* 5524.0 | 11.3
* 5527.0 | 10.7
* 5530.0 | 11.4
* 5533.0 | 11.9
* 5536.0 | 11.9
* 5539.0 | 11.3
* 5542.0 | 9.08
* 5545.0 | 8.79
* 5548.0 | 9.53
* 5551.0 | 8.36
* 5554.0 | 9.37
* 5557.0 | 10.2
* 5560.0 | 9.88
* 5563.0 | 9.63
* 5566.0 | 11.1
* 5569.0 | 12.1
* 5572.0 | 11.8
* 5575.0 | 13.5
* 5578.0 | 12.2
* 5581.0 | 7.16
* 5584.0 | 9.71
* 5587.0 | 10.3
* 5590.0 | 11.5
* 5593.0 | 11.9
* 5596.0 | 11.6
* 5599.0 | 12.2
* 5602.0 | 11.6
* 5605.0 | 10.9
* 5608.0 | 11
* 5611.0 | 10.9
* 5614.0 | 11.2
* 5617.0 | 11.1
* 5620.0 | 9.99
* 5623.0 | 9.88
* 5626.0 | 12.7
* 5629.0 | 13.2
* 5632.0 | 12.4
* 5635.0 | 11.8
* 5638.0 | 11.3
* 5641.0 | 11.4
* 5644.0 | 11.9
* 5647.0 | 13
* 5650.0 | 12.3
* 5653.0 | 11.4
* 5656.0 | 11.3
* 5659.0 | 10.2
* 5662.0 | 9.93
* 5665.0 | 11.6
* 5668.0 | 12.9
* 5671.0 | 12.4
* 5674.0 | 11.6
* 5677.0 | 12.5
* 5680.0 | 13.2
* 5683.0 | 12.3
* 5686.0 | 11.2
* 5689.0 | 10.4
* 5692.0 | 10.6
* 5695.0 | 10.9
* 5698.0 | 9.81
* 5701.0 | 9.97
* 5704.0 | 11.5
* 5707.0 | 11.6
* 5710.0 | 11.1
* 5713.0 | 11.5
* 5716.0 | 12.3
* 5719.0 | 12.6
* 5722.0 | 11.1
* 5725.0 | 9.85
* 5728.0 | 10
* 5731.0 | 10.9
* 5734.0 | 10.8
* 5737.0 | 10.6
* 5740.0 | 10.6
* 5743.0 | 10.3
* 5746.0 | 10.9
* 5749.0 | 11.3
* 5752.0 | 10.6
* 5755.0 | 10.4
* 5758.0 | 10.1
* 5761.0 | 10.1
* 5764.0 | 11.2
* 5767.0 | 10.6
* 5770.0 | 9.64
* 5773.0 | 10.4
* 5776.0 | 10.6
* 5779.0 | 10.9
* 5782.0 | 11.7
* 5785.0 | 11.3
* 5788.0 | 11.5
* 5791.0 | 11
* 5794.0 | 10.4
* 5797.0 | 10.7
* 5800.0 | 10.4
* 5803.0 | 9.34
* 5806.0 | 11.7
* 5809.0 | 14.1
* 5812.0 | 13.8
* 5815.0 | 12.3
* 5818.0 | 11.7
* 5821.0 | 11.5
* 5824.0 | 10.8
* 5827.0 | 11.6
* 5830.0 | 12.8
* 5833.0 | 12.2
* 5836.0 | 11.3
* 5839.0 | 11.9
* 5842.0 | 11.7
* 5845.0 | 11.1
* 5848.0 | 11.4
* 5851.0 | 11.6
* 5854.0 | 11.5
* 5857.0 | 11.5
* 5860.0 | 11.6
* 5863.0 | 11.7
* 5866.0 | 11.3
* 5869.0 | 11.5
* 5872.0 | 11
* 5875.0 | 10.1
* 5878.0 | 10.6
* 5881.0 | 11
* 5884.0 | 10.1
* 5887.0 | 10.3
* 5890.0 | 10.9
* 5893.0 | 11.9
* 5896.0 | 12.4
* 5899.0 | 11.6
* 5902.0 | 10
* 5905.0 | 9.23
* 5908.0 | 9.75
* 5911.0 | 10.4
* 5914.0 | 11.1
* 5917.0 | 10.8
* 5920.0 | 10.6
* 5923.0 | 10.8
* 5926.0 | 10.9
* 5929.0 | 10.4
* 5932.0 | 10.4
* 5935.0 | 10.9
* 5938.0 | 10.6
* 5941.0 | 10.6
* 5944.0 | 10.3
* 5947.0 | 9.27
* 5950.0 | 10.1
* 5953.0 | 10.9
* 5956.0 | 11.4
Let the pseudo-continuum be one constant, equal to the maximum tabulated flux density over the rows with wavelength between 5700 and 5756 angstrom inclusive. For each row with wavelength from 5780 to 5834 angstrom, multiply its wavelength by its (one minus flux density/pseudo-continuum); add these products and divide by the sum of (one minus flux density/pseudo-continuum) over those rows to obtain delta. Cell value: 5801.5 angstrom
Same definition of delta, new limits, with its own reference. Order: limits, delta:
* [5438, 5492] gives 5467.6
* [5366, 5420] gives 5395.5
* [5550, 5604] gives 5570.9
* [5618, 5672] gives 5644.0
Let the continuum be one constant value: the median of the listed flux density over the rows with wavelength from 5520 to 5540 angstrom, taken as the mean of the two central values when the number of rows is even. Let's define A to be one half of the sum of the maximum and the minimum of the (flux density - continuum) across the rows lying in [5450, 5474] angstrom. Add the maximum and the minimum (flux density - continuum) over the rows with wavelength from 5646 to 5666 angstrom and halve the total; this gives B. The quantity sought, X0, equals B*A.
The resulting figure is 0.03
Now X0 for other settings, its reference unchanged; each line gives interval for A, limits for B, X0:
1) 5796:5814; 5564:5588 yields -0.34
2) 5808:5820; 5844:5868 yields 0.00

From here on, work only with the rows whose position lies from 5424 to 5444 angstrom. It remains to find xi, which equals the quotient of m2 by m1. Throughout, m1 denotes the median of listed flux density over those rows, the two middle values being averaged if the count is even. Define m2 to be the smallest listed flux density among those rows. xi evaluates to 0.91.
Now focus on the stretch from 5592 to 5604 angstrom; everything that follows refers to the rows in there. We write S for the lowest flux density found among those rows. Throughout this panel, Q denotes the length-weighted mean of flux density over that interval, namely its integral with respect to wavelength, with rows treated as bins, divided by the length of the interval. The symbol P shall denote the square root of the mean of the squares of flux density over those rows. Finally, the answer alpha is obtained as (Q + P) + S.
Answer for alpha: 35.2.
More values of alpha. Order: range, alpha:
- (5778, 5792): 33.5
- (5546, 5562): 27.3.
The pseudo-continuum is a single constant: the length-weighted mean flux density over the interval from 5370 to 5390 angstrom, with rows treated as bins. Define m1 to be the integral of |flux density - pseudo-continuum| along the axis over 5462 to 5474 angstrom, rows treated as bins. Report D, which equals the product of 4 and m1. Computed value 41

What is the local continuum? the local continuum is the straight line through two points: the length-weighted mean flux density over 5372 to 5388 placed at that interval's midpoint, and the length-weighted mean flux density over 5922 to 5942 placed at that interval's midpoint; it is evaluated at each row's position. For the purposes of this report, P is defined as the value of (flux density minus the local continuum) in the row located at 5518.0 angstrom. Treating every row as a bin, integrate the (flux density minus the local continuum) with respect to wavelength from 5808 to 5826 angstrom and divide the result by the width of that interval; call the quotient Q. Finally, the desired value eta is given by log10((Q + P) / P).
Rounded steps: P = 1.4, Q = 1.653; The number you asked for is 0.34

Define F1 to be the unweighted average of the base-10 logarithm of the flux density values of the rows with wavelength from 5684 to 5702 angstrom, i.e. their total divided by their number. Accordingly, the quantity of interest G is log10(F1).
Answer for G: 0.009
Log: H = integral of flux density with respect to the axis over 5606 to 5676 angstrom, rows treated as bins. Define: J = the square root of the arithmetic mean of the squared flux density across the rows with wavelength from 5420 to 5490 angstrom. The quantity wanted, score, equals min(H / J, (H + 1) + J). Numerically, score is 69.6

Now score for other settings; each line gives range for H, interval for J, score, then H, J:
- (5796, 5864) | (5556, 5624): 72.1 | 794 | 11.0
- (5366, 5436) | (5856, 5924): 70.3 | 767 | 10.9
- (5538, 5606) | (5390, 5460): 64.0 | 720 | 11.3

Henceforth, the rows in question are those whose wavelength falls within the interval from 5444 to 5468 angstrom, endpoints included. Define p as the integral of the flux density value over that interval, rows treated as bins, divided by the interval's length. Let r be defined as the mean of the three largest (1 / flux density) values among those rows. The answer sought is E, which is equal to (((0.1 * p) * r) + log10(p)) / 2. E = 0.588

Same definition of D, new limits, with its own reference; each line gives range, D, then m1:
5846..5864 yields 49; 12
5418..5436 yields 38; 9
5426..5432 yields 13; 3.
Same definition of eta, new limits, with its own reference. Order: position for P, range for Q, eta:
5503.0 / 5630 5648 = 0.47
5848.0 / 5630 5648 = 0.45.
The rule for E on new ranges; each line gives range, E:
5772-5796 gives 0.573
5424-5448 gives 0.584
